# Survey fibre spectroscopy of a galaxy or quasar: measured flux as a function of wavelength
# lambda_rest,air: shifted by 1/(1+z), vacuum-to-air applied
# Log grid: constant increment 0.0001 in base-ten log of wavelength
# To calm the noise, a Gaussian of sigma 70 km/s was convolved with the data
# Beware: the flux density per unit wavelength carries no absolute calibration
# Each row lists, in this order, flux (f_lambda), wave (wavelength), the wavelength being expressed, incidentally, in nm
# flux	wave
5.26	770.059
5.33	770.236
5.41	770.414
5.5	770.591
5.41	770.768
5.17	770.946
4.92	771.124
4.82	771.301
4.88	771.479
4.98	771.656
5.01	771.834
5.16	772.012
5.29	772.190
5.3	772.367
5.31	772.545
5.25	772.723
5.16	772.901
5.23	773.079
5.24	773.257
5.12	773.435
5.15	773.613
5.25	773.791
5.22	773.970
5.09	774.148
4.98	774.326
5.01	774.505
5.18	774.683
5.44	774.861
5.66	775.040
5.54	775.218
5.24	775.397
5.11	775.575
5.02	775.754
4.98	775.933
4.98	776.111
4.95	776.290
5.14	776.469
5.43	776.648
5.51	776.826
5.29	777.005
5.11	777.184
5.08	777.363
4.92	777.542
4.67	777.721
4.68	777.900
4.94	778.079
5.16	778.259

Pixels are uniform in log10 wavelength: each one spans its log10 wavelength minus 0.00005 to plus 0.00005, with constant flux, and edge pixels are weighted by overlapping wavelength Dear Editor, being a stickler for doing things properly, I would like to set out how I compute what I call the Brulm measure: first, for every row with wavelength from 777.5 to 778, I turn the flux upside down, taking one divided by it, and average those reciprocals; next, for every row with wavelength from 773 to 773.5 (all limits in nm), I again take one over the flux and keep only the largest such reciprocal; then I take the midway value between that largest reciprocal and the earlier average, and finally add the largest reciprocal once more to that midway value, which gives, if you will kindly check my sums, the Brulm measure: 0.398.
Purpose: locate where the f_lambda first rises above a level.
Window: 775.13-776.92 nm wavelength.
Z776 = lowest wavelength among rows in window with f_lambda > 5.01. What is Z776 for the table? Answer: 775.218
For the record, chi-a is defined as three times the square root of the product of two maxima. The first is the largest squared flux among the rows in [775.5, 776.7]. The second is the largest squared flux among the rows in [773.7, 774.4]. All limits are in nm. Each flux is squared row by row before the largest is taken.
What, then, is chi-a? 85.5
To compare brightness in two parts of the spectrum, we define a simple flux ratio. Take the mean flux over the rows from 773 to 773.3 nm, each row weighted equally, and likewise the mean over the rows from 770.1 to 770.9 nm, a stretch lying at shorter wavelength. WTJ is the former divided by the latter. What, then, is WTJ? 0.97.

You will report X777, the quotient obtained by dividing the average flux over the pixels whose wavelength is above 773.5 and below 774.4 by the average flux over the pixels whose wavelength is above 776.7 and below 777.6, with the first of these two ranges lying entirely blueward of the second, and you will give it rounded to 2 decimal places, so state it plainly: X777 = 0.99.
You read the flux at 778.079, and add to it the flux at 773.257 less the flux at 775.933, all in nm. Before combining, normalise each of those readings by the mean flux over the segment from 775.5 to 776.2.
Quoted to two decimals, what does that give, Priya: 1.04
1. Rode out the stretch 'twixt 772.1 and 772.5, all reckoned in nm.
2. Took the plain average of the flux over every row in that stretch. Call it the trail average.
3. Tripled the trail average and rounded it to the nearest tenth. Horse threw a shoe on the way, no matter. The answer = 15.9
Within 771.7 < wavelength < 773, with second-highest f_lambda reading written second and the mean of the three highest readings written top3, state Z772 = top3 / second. 1.00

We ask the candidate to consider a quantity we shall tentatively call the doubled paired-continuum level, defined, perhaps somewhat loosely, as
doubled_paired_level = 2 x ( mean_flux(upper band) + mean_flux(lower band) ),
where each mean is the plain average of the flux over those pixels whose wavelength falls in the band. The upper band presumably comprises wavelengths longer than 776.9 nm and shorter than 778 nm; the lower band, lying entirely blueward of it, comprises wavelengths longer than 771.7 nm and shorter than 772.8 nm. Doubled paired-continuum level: 20.4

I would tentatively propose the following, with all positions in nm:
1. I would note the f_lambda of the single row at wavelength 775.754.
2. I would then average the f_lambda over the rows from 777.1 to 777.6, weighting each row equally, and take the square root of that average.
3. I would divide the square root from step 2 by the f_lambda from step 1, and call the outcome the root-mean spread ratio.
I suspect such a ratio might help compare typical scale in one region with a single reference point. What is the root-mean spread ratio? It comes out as 0.447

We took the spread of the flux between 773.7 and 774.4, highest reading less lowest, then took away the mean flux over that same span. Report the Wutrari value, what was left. -4.87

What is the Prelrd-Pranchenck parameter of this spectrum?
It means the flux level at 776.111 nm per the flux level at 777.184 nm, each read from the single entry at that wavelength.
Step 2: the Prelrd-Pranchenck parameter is 0.97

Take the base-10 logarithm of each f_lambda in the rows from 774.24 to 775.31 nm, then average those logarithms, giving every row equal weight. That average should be 0.724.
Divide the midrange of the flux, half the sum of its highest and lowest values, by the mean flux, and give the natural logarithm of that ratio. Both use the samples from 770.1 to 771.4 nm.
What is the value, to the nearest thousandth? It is -0.012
